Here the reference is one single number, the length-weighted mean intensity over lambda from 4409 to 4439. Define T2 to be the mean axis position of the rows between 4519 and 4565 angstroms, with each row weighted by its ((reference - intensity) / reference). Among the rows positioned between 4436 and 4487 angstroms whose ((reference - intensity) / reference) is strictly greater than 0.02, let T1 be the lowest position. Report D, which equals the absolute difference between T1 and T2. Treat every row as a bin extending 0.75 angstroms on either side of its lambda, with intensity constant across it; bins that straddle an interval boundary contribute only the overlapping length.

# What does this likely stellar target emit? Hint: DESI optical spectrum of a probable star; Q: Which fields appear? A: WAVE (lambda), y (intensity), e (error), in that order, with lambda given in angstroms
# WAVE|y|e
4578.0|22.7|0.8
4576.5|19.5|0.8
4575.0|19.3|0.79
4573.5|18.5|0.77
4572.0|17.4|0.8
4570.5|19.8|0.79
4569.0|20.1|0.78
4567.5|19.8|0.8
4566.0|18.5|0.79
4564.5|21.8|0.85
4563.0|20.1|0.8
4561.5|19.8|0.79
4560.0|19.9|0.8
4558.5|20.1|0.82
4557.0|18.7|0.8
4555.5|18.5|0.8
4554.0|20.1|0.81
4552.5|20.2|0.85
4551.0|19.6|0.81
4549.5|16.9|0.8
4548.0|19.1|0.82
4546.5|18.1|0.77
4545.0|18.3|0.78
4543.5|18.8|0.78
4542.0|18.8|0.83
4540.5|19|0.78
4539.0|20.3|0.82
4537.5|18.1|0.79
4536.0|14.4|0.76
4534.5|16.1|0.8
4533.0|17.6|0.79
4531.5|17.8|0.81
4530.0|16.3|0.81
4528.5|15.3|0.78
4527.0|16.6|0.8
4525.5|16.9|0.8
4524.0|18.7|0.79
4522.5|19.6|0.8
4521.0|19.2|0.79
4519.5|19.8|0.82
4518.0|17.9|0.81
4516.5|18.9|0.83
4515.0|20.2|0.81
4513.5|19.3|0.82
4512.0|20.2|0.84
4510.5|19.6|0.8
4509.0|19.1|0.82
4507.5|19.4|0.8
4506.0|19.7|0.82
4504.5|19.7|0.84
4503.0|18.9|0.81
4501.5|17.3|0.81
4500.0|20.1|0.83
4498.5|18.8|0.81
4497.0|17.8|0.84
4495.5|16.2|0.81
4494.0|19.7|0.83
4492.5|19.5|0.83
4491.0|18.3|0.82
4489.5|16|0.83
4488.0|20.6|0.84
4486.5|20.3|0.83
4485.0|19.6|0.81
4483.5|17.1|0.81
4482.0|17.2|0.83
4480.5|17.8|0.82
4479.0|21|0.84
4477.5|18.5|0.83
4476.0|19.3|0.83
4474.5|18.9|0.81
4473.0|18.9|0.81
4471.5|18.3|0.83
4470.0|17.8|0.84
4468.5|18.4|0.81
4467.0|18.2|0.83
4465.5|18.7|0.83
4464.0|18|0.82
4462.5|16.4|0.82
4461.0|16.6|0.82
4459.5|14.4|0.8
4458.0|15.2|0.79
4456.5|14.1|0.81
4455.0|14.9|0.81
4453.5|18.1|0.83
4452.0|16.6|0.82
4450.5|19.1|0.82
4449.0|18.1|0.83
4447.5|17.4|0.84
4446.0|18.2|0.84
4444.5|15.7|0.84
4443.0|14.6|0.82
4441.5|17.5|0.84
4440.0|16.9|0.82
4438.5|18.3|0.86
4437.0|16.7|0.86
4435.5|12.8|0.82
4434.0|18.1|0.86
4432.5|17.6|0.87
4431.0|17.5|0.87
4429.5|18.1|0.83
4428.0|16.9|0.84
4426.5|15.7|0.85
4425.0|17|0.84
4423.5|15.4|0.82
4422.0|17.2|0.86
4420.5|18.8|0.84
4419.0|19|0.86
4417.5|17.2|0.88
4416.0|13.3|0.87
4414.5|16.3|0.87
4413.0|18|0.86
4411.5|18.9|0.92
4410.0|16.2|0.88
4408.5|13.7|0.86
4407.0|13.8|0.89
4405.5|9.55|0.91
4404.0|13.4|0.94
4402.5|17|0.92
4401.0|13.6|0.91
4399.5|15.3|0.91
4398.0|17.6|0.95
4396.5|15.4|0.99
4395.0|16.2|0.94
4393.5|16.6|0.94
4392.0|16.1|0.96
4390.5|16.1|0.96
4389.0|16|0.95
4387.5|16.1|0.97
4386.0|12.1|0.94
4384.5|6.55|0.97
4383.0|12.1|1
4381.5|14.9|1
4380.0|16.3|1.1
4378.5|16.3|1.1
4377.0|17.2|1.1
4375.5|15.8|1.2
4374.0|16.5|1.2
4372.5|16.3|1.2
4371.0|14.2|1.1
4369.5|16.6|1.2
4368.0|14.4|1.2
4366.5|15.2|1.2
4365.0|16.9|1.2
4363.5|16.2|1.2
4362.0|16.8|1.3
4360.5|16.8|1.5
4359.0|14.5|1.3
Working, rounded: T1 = 4443.0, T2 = 4548.6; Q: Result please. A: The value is 105.6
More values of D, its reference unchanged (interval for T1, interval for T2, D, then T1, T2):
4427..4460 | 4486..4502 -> 57.5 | 4435.5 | 4493.0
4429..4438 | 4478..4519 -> 64.3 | 4435.5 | 4499.8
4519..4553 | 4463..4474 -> 59.8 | 4528.5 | 4468.7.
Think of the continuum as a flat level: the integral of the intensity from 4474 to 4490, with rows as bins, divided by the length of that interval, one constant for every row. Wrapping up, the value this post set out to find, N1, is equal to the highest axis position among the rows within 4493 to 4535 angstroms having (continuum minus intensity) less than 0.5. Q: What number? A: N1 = 4524.0 angstroms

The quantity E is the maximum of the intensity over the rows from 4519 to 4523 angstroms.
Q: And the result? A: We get 19.8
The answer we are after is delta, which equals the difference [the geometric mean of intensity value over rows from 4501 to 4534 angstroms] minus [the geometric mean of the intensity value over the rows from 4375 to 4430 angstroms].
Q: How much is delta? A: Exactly 3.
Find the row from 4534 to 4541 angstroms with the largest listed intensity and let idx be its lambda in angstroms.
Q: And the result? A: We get 4539.0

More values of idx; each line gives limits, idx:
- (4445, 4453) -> 4450.5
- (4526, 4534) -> 4531.5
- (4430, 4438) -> 4434.0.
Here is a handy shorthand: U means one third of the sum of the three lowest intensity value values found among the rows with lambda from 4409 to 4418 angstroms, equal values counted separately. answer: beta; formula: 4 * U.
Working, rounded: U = 15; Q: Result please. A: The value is 61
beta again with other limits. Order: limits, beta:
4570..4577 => 74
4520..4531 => 64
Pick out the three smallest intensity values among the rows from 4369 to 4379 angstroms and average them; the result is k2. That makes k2 15.4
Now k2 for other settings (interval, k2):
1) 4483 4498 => 16.4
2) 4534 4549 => 16.2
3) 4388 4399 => 15.8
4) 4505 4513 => 19.4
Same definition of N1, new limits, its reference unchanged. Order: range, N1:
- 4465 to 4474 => 4473.0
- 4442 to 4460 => 4450.5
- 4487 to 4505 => 4504.5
